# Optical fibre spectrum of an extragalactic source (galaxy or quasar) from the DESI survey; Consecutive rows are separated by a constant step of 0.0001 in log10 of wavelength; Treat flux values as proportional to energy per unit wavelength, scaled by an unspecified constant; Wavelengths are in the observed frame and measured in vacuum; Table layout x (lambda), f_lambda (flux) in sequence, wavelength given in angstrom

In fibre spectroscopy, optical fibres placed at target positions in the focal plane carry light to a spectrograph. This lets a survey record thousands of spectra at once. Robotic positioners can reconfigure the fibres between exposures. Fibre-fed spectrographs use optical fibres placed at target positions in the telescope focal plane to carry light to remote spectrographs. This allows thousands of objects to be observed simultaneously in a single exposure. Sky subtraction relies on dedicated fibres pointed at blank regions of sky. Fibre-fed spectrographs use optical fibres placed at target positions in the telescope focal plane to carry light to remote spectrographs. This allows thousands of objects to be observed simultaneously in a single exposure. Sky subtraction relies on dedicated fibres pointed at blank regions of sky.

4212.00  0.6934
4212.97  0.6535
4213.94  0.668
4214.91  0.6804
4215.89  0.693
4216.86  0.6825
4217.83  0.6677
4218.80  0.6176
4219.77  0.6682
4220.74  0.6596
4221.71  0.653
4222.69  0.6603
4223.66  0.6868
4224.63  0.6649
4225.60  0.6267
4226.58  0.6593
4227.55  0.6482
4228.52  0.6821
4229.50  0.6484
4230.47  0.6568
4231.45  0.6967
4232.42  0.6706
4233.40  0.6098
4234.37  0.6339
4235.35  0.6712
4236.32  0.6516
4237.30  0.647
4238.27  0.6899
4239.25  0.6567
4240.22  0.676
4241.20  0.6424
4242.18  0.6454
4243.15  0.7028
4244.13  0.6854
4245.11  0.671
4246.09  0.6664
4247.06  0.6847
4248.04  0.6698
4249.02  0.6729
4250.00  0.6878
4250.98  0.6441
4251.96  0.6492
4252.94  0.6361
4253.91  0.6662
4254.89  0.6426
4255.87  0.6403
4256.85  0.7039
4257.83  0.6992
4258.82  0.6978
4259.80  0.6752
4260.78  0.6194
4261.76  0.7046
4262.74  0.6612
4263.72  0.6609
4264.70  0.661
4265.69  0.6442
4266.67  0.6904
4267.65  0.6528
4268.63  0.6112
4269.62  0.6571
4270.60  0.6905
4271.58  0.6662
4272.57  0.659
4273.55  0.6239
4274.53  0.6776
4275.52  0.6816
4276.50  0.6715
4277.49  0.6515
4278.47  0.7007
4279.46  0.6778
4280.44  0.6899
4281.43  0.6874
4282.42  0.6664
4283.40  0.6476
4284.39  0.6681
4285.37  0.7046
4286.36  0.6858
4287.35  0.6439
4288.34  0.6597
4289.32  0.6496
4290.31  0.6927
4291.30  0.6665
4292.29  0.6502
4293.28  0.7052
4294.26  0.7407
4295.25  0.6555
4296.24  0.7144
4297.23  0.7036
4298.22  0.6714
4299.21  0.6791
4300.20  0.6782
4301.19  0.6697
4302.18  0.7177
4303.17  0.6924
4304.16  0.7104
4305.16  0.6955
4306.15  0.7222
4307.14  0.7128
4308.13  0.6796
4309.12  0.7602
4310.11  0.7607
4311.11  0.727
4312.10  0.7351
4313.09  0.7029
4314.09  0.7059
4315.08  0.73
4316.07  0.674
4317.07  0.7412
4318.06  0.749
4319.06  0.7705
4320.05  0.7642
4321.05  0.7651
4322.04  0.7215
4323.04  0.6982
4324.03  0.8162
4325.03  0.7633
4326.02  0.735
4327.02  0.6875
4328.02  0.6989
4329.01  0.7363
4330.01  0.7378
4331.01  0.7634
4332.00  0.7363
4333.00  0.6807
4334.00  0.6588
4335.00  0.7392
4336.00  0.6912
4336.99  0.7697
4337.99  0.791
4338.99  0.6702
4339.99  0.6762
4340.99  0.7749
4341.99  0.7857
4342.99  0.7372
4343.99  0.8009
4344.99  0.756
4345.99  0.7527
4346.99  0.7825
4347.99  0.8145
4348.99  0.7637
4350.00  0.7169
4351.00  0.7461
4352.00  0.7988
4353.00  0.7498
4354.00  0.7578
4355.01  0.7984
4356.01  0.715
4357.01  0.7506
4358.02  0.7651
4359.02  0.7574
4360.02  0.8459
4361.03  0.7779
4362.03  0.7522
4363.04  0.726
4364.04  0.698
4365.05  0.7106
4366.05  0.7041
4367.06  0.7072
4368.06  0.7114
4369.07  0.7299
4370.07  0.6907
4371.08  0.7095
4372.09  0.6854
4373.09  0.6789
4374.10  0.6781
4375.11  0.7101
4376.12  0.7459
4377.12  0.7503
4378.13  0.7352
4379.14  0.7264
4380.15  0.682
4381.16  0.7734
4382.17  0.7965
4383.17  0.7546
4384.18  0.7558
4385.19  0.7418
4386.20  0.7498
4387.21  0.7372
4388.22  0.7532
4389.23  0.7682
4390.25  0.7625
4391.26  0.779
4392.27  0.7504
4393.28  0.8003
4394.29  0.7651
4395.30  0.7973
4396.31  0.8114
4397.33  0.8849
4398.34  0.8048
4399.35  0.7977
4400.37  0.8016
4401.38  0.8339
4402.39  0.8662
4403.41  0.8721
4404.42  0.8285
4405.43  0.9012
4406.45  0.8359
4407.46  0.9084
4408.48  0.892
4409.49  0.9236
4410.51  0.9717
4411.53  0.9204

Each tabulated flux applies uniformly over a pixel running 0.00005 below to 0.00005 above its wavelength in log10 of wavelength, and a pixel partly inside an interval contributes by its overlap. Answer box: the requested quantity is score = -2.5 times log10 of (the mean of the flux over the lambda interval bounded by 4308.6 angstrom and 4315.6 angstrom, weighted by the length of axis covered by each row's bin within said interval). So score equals 0.34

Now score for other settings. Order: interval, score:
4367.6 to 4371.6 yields 0.37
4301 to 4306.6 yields 0.38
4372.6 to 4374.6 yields 0.42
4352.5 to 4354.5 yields 0.30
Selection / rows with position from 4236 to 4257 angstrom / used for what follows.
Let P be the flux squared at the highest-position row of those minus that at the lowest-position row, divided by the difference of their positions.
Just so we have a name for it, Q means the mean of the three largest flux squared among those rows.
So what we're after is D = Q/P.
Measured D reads 141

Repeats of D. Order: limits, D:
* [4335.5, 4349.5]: 79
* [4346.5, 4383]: 1070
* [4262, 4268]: -200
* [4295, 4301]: 80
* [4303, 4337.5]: 185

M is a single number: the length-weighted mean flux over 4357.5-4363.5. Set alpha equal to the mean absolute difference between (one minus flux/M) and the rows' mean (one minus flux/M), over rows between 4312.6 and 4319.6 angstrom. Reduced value 0.034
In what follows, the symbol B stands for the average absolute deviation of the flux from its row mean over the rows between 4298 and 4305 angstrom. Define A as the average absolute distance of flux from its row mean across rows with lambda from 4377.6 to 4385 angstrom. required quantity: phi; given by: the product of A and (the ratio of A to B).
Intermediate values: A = 0.0272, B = 0.0158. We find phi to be 0.047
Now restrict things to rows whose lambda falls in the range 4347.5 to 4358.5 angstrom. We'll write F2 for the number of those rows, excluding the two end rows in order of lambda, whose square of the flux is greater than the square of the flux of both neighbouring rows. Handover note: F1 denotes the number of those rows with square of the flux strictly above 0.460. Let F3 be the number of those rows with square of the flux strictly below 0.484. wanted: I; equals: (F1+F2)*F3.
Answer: 0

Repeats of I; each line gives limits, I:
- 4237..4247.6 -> 70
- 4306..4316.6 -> 26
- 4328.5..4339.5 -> 48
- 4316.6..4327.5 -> 14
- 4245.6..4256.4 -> 66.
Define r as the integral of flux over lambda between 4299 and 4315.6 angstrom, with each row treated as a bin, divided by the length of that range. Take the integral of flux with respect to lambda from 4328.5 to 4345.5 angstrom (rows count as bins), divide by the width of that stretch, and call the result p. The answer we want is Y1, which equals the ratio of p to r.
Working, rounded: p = 0.74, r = 0.71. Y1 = 1.03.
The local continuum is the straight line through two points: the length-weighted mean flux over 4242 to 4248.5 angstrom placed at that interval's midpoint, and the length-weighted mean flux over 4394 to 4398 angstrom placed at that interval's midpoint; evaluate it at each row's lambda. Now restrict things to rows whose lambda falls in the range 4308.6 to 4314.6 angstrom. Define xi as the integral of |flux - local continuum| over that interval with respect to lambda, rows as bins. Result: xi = 0.14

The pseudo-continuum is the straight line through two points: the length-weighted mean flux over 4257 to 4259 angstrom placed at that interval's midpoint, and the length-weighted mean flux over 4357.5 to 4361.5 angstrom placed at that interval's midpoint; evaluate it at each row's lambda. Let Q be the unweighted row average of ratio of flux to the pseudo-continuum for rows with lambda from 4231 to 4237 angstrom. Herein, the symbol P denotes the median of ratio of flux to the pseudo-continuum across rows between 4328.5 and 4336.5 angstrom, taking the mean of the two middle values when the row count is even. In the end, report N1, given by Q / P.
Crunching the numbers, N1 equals 1.00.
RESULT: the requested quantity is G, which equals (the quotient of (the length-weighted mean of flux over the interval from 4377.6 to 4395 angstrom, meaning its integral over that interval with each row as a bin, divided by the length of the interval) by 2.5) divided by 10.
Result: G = 0.0302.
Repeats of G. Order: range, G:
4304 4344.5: 0.0293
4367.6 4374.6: 0.0279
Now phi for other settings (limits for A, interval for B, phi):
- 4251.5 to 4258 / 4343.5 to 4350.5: 0.021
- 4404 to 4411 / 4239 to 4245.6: 0.075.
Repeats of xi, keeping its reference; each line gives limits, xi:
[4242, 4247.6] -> 0.08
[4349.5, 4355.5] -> 0.18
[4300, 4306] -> 0.20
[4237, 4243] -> 0.12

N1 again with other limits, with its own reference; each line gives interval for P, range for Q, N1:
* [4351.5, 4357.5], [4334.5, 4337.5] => 0.99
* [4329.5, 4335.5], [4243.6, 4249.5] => 1.02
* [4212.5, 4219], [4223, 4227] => 0.97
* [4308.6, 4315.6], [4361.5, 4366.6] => 0.93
